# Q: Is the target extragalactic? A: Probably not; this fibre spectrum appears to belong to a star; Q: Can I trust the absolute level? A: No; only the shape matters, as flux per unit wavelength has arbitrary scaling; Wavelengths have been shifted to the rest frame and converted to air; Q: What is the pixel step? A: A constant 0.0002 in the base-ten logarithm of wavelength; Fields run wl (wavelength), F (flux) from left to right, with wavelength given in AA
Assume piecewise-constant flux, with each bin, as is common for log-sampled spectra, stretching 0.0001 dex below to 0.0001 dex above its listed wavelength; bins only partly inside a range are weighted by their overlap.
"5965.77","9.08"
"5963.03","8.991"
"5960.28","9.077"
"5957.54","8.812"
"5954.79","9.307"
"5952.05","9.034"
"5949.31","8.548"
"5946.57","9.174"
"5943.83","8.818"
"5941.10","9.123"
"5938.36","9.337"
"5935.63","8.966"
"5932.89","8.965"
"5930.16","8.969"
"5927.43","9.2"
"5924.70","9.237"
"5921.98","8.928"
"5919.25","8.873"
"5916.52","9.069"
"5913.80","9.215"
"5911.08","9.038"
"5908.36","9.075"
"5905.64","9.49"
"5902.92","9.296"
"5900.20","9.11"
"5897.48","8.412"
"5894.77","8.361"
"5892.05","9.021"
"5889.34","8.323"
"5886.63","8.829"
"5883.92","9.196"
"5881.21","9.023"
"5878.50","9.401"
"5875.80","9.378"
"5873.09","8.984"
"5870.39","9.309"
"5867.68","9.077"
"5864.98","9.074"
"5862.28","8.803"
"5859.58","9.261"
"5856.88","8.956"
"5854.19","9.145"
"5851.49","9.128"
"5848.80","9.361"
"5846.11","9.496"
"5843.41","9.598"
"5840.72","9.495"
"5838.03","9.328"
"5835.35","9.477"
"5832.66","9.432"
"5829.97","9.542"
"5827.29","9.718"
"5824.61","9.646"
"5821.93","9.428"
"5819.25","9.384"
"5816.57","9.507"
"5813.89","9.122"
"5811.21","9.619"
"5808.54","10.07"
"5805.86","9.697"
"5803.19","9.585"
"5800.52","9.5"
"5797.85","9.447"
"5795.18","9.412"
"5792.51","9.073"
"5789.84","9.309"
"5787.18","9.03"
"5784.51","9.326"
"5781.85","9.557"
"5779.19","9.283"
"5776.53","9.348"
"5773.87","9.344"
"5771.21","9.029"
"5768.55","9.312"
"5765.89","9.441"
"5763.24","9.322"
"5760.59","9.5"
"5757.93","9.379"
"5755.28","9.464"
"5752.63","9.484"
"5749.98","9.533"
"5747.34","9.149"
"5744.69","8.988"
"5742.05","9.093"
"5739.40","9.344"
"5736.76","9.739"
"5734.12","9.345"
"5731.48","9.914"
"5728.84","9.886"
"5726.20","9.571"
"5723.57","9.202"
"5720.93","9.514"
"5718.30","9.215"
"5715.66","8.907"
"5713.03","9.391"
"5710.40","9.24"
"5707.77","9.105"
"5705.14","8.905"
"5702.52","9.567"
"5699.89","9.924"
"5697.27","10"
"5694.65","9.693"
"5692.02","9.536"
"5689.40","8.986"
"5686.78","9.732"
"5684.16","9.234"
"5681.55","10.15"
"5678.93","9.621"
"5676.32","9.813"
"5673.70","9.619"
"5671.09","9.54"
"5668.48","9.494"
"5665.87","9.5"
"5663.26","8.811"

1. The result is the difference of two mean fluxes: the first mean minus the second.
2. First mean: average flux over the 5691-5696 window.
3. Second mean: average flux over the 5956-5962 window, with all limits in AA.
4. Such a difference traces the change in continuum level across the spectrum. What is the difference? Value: 0.67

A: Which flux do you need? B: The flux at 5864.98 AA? 9.074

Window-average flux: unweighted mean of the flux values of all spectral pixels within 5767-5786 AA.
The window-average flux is 9.31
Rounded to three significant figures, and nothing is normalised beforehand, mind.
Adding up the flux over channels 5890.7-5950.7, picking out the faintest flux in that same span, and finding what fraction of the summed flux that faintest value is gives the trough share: 0.0422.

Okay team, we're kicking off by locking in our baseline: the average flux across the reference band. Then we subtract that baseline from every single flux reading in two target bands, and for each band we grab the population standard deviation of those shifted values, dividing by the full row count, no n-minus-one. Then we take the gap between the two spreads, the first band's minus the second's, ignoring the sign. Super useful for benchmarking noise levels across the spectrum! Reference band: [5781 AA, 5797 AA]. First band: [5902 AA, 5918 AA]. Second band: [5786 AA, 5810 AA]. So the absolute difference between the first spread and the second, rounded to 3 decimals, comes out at 0.140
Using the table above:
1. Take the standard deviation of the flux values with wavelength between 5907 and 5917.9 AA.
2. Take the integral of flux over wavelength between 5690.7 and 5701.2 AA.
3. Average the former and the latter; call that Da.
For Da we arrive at 51.4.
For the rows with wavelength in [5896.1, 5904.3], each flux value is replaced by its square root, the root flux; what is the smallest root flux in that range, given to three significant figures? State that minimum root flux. 2.90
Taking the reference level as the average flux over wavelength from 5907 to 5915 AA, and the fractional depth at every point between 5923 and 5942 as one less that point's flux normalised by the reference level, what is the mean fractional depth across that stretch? 0.000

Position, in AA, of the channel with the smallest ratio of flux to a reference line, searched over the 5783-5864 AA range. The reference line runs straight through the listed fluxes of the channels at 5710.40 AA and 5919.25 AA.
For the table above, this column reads 5862.28 AA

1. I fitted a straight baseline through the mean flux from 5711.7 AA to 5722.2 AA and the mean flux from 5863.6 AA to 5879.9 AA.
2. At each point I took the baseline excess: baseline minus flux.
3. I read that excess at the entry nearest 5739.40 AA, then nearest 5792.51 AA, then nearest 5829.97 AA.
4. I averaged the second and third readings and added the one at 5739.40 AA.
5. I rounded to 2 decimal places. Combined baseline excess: -0.18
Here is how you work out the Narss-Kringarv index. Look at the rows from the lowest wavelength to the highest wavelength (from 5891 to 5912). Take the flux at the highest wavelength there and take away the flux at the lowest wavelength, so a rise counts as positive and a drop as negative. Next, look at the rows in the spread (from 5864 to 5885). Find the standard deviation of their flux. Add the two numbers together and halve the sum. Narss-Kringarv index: 0.09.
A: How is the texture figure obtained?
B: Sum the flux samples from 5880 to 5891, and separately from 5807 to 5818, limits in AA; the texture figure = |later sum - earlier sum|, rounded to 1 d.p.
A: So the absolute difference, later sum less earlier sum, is 2.9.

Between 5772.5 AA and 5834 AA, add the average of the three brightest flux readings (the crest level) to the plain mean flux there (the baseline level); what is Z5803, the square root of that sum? 4.39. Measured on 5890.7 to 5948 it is 4.29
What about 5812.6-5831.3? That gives 4.37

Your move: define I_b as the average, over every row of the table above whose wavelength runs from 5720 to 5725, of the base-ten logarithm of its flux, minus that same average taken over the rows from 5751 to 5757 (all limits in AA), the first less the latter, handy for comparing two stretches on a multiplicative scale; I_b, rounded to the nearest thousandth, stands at -0.005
